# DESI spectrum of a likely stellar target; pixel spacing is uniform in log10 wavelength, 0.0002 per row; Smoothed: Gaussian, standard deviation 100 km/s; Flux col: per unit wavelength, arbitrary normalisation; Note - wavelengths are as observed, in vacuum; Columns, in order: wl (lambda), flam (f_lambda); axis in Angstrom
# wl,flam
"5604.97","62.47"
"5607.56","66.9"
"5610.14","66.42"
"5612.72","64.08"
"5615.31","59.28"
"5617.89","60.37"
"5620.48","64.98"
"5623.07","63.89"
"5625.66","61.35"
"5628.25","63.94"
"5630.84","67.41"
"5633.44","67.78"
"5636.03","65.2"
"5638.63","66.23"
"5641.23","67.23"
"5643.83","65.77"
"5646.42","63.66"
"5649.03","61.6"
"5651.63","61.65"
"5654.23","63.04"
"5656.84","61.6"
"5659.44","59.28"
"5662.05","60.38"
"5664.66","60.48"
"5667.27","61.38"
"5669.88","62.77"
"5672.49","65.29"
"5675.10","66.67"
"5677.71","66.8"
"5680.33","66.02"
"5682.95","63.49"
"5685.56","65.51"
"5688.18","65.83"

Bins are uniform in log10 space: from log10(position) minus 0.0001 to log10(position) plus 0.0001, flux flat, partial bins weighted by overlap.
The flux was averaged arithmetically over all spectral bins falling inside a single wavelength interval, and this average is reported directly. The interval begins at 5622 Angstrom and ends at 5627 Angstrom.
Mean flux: 62.6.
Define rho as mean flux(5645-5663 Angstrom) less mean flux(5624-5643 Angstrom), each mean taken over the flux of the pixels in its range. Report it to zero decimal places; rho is -4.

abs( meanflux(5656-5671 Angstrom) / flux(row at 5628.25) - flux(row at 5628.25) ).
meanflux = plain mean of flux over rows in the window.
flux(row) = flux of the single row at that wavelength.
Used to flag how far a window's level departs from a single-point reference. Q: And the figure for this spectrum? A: 63.0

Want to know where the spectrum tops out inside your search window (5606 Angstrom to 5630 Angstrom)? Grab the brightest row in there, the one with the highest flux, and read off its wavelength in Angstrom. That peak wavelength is 5607.56 Angstrom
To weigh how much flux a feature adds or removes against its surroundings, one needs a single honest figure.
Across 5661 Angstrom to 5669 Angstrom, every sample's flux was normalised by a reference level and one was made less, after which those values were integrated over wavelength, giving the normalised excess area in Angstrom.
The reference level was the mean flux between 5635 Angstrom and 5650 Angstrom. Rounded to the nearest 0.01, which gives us -0.51 Angstrom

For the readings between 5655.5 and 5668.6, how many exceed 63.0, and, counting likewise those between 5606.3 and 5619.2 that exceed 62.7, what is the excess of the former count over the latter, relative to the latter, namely -1.0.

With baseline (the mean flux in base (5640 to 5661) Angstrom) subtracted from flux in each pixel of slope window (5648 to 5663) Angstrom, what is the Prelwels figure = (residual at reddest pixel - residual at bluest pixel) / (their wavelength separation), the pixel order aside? -0.1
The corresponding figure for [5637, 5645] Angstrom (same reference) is -0.1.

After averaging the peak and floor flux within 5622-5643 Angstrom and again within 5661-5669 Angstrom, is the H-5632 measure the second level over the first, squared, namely 0.89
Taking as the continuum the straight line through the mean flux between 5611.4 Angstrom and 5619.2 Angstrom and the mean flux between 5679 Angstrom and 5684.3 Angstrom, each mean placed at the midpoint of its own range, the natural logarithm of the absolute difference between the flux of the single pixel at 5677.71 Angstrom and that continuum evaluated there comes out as 0.81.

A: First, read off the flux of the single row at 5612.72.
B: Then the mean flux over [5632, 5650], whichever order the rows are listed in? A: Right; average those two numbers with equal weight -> 64.7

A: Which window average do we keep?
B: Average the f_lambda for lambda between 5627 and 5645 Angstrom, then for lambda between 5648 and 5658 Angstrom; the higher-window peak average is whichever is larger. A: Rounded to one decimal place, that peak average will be 66.2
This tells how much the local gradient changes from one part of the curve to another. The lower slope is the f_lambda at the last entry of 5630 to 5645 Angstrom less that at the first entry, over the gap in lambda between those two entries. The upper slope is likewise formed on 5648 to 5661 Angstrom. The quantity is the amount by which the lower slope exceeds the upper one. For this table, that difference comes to 0.10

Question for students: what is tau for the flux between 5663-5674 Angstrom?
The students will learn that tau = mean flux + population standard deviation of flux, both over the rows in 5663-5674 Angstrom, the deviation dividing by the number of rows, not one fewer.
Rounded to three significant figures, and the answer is 64.3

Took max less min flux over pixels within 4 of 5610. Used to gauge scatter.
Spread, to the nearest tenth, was 2.8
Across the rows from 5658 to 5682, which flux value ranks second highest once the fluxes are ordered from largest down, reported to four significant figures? 66.67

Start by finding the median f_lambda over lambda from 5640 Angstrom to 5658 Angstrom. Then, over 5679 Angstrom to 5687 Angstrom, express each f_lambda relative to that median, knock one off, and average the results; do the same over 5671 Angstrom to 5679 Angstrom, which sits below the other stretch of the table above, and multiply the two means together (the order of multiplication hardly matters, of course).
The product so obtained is 0.0016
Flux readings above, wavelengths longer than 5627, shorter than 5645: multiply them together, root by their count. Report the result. 66.2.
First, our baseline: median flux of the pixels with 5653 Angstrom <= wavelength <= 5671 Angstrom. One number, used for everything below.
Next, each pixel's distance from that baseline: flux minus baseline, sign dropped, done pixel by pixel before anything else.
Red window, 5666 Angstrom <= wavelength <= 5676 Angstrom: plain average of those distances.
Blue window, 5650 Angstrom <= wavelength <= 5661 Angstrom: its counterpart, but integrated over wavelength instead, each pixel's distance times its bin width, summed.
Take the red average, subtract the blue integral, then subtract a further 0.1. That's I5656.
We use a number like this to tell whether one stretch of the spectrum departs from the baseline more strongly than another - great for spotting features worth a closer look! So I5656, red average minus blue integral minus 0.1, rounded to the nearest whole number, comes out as -9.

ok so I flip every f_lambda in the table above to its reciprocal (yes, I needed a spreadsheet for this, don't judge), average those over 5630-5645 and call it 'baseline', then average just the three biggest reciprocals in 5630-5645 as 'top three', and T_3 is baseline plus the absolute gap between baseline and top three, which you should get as 0.0152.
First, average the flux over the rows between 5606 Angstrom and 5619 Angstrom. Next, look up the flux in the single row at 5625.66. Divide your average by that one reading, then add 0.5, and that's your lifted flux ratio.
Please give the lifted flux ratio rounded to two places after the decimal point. 1.53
